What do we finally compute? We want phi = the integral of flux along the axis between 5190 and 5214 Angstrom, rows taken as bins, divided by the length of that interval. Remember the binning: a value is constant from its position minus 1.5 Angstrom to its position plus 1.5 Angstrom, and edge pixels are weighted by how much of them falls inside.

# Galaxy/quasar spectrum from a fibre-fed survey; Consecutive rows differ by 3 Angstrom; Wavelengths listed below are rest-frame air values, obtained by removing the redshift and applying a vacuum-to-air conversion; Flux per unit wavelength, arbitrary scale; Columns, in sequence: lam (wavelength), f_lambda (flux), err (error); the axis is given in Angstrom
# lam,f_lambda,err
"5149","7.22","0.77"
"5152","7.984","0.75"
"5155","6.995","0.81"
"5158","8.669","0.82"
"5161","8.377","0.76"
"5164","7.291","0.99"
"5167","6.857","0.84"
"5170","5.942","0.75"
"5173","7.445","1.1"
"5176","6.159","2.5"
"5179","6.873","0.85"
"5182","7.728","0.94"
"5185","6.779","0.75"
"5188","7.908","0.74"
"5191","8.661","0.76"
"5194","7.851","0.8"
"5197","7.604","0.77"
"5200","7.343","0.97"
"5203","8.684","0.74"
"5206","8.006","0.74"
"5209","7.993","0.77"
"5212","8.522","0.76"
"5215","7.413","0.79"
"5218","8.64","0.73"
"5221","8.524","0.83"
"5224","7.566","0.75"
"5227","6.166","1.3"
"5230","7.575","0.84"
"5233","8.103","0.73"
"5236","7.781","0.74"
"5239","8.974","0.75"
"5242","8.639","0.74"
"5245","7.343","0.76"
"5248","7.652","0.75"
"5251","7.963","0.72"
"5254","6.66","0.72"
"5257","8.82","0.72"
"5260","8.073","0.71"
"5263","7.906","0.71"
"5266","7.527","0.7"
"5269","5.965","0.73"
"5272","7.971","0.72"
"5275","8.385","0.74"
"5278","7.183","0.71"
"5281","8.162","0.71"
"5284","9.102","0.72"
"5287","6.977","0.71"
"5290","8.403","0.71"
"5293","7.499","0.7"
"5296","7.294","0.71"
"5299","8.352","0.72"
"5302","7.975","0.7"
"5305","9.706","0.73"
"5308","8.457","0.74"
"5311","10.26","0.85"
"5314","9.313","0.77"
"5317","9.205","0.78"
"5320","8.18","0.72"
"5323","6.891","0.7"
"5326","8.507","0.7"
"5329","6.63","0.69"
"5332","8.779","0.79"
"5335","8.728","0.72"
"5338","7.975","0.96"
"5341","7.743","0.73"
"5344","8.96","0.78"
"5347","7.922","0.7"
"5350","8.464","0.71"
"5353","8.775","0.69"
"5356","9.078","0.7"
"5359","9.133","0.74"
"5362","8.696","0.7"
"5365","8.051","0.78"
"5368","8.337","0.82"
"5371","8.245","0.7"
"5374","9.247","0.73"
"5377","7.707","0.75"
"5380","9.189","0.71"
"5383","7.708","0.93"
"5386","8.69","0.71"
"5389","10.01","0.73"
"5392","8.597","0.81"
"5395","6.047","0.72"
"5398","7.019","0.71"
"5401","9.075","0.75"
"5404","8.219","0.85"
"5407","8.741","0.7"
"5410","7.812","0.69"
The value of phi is 8.06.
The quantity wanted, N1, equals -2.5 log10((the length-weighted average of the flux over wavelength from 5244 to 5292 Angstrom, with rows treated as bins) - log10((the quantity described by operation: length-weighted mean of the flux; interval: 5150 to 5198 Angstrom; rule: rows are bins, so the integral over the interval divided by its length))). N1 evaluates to -2.09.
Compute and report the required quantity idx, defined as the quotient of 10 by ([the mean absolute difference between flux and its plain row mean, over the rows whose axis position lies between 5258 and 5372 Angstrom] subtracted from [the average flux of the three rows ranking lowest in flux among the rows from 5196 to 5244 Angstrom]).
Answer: 1.58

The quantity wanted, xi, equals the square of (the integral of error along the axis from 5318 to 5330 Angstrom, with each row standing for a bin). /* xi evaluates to 72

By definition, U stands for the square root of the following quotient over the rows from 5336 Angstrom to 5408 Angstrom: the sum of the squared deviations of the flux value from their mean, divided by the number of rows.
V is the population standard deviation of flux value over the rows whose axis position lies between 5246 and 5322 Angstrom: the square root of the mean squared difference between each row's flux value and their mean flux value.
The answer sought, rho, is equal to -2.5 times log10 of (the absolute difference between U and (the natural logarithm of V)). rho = 0.16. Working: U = 0.81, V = 0.94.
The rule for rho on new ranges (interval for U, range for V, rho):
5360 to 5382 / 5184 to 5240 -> 0.10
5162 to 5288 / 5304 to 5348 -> 0.17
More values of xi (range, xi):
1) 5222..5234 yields 119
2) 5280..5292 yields 73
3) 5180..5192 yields 92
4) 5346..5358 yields 71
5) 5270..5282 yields 75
